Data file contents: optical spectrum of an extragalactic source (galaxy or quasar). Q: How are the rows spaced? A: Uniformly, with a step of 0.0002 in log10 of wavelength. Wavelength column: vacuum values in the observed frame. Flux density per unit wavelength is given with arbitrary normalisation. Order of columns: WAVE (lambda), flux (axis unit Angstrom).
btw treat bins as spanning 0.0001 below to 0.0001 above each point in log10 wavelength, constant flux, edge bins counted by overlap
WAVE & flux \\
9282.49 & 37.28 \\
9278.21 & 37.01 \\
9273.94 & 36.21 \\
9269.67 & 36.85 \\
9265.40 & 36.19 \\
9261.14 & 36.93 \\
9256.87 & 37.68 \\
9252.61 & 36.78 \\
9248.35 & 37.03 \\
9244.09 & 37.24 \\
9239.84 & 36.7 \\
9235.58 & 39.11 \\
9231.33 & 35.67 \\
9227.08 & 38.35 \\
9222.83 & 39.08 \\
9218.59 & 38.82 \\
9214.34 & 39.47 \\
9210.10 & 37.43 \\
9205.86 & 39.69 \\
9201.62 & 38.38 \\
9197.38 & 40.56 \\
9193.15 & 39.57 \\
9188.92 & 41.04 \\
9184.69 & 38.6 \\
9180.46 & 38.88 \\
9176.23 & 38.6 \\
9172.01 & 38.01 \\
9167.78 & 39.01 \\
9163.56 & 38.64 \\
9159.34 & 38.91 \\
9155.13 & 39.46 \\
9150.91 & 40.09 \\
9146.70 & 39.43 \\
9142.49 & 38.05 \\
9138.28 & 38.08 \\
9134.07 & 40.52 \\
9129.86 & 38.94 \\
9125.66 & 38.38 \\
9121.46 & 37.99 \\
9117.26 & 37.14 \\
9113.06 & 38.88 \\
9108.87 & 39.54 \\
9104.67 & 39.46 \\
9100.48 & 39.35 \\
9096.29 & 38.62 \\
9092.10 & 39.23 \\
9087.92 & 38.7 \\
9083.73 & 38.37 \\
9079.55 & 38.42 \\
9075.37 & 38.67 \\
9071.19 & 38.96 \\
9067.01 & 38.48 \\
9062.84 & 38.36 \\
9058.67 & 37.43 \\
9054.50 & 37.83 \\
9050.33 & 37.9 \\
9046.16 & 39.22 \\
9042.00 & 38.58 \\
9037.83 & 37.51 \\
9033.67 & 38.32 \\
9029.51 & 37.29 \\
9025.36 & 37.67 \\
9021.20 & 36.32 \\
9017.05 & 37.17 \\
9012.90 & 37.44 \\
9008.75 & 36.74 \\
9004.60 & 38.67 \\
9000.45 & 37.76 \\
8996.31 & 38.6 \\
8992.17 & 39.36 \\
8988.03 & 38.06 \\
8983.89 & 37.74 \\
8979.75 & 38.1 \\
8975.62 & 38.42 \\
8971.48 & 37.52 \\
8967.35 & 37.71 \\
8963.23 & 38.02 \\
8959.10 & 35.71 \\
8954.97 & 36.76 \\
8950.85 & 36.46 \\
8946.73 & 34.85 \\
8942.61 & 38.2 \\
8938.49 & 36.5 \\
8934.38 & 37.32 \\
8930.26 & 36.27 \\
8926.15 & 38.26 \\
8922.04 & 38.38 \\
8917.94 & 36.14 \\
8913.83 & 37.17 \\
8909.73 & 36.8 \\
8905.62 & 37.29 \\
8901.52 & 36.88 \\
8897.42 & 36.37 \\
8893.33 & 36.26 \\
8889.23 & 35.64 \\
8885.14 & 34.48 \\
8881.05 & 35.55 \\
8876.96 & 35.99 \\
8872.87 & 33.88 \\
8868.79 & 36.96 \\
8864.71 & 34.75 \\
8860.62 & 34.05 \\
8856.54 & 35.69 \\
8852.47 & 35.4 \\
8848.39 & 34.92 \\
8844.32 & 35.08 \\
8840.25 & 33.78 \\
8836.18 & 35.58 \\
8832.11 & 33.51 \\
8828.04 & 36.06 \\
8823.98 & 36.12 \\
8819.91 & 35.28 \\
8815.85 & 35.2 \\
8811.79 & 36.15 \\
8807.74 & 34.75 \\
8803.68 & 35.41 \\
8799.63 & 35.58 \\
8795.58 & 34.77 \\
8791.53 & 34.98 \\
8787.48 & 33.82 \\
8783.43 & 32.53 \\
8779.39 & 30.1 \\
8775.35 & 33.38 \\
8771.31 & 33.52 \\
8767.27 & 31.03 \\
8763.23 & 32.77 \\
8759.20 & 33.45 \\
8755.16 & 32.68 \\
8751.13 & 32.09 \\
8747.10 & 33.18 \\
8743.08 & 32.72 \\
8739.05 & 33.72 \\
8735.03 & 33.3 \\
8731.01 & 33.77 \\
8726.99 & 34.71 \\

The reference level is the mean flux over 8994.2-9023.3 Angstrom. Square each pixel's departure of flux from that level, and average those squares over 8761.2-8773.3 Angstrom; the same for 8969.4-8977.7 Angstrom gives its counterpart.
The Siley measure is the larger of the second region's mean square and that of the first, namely 27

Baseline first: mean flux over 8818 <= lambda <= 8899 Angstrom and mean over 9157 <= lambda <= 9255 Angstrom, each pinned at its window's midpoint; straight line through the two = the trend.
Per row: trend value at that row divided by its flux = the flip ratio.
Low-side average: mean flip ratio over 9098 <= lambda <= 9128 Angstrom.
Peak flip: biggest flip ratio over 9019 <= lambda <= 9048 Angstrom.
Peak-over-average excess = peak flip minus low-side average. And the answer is 0.039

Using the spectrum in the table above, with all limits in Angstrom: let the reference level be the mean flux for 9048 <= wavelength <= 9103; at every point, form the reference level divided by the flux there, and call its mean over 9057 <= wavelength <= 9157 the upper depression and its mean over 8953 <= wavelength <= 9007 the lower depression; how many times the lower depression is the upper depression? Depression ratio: 0.98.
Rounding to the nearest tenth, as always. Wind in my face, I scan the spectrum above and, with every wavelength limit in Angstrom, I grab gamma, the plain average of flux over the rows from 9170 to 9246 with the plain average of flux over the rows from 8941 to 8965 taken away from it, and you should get 2.0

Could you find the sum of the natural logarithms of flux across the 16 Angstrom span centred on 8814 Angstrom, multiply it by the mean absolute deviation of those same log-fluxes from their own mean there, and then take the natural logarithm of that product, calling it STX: -1.8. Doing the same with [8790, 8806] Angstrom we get -2.1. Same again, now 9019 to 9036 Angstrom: -1.5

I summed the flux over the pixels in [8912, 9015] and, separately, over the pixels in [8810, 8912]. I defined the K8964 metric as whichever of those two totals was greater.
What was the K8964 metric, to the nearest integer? 936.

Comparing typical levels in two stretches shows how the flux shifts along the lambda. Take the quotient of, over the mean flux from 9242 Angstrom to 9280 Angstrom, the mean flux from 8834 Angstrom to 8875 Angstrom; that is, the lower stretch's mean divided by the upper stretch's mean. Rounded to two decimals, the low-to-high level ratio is 0.95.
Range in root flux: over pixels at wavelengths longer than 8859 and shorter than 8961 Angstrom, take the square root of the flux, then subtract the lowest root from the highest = 0.37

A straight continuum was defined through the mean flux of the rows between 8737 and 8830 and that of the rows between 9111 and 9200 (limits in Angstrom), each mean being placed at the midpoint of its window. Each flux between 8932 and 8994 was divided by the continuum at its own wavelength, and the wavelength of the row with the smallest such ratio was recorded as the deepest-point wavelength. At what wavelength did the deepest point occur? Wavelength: 8946.73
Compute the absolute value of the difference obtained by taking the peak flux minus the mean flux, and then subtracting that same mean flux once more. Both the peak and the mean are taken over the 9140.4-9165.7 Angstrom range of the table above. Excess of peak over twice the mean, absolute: 38.1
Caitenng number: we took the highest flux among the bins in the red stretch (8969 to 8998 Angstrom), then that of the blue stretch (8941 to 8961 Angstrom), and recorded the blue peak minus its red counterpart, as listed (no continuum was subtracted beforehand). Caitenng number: -1.2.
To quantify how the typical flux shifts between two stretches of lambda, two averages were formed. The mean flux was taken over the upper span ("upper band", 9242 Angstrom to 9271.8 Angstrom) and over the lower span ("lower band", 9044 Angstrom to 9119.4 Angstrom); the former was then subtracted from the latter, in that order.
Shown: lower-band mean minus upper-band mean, 1.6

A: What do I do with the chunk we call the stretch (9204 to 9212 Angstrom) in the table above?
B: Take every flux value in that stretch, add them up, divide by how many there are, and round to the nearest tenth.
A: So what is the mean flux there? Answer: 38.6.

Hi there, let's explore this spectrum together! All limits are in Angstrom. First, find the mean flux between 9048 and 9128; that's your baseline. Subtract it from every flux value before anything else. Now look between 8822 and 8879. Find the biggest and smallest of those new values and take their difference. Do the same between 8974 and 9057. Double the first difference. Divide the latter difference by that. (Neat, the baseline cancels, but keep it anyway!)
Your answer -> 0.44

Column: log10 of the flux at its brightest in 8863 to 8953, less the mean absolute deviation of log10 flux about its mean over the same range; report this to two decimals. 1.57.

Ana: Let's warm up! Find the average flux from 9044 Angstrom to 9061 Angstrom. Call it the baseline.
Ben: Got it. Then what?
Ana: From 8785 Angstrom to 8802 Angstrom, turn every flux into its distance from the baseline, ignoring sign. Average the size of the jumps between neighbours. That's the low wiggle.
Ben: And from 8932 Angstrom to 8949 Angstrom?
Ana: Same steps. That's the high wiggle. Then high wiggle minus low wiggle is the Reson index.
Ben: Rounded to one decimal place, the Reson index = 1.1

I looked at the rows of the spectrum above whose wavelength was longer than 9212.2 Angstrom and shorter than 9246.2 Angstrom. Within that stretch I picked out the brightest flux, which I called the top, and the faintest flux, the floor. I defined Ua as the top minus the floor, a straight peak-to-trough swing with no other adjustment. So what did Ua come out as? 3.8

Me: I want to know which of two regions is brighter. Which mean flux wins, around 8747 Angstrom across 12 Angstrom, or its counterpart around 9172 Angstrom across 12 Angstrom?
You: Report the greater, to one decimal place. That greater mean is 38.5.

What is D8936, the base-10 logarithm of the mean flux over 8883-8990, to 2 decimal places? 1.57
